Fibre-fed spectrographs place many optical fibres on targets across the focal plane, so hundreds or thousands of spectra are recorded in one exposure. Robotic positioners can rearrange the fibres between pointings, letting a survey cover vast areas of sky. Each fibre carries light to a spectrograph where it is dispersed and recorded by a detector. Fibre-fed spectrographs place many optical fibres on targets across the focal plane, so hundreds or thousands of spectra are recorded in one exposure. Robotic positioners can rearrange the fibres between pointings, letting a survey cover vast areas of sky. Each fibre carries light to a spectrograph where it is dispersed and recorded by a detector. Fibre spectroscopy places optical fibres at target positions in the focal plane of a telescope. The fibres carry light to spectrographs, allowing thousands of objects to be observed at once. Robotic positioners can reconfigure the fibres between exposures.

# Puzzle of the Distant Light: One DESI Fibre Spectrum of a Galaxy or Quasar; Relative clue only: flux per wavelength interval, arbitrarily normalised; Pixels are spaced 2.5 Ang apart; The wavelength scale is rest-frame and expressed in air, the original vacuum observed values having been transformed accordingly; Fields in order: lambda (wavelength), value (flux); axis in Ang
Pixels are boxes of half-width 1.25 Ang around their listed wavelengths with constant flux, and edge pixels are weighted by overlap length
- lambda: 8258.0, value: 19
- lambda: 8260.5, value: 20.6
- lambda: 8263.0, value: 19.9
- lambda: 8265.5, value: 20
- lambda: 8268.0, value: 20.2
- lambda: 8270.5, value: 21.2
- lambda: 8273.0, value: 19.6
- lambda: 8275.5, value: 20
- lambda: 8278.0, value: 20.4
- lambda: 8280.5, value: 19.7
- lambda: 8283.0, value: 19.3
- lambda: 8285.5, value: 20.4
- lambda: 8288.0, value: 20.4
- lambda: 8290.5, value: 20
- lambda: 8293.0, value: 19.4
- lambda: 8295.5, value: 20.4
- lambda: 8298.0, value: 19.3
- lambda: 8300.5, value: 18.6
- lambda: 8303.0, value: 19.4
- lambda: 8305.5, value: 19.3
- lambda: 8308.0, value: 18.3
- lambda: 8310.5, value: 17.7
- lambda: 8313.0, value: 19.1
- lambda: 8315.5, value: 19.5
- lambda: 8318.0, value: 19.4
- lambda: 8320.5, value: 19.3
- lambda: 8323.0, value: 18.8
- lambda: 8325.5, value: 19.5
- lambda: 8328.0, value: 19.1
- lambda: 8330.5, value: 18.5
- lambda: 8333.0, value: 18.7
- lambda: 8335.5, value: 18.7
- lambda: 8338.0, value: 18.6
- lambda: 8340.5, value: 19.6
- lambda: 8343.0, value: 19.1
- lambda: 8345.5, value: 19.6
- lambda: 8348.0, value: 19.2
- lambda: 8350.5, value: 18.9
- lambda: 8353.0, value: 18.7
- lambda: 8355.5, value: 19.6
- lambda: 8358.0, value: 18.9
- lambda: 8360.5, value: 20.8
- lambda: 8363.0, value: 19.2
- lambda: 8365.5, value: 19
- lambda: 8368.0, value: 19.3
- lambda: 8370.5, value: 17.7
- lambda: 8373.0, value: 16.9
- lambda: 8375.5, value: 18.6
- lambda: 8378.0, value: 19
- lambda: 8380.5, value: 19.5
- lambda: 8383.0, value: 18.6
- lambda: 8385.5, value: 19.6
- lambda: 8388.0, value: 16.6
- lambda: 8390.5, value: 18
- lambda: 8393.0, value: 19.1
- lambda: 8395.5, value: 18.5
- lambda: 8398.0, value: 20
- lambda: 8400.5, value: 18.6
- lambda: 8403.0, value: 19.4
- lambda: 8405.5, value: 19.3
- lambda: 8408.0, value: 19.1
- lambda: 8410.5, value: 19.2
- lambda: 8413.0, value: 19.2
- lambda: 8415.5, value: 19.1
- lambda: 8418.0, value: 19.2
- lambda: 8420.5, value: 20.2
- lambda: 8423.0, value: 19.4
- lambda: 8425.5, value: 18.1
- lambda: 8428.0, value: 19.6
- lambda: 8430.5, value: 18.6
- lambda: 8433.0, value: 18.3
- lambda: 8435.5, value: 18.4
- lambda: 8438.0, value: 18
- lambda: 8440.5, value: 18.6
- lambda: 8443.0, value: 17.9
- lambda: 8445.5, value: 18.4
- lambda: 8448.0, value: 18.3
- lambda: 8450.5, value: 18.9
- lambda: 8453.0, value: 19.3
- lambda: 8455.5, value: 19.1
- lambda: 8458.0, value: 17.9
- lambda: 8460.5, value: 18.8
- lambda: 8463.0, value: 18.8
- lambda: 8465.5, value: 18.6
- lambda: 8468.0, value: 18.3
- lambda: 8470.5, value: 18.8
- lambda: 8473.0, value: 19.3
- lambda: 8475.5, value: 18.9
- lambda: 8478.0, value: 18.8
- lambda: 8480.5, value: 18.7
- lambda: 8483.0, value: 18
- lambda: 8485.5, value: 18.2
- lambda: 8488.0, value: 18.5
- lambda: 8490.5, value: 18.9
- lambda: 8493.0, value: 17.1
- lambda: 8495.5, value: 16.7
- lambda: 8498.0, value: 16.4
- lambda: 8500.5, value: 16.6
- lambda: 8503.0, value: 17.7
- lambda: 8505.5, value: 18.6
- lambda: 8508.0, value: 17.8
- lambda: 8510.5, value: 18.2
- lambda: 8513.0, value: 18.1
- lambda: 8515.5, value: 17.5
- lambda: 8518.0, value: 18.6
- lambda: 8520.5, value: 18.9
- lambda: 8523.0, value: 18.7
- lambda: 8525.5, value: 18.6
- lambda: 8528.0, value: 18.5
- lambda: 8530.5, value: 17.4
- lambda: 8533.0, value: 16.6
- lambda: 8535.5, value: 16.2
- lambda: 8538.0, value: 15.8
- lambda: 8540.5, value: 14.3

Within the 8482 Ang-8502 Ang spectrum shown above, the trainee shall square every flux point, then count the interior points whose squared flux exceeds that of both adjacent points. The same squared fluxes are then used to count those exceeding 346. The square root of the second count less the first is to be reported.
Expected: 0.0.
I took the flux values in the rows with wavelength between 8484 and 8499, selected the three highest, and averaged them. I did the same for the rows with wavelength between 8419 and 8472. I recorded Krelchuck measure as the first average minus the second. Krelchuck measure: -1.2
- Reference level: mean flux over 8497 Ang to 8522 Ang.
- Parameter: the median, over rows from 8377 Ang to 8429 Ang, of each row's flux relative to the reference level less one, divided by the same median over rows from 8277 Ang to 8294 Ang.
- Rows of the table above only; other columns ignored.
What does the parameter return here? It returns 0.63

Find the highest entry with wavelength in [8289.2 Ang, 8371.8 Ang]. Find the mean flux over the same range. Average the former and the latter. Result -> 19.96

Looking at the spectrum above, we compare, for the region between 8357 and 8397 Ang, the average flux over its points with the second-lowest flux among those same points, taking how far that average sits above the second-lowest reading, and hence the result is 1.8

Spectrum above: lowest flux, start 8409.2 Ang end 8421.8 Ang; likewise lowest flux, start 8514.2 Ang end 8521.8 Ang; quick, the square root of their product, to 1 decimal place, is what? 18.3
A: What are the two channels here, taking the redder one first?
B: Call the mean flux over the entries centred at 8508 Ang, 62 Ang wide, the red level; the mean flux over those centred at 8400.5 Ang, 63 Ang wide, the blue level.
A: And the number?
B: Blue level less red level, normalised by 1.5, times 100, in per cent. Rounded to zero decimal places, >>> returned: 69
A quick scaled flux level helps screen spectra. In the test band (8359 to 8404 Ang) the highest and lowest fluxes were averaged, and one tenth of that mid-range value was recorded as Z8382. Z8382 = 1.87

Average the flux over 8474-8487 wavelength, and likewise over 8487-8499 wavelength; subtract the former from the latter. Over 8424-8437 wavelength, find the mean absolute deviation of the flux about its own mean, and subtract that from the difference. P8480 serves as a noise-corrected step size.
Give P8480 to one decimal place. -1.4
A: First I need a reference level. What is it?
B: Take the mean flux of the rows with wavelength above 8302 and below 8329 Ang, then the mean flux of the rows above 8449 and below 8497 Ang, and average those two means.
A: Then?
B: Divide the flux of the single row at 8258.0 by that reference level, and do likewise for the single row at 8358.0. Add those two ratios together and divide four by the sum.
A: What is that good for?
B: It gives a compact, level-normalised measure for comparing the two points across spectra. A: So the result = 1.98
